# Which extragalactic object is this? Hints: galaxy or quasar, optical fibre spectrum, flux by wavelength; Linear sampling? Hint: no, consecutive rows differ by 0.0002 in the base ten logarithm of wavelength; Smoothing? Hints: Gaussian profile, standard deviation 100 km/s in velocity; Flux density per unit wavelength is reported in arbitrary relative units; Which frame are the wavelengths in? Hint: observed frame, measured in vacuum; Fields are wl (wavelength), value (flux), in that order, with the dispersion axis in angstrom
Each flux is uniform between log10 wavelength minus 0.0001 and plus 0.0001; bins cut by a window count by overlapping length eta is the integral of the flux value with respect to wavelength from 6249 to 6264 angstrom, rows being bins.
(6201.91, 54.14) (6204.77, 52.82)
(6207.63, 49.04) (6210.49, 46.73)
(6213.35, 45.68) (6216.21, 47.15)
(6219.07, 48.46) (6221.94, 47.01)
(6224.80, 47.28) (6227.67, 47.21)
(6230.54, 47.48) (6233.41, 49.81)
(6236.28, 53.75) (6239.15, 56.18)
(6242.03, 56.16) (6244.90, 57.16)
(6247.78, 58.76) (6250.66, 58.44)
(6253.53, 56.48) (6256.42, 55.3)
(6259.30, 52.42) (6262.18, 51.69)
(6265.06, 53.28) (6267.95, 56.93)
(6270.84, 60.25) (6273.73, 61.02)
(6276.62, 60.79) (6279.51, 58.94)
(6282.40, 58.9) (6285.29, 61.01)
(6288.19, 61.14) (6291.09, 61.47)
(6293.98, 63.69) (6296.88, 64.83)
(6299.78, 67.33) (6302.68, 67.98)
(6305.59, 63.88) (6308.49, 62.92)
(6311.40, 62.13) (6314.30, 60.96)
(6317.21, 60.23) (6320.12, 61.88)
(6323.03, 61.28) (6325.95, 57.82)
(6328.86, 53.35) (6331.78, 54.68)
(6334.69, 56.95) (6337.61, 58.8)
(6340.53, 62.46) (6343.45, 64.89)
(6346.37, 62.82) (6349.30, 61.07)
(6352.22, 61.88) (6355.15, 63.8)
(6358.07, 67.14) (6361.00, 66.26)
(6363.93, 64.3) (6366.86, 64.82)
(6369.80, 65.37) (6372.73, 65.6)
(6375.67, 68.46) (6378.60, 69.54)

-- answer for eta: 824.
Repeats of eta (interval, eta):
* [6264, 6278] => 820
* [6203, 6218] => 726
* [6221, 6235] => 670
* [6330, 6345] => 892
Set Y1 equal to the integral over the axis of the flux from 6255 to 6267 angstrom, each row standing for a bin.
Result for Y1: 640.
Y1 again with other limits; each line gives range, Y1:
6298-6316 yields 1155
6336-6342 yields 363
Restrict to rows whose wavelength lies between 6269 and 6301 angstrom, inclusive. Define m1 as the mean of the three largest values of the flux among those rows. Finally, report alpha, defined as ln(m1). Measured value 4.18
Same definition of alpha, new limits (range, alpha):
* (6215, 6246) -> 4.03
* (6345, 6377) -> 4.21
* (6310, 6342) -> 4.13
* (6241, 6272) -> 4.08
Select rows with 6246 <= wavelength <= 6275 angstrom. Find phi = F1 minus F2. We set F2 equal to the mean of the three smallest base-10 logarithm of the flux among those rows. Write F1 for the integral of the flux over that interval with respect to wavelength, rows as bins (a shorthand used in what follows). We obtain 1635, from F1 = 1636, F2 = 1.72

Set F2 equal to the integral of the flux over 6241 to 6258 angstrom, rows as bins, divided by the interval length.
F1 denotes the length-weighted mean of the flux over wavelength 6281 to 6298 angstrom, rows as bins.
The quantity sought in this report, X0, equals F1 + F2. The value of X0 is 119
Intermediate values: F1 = 62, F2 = 57.0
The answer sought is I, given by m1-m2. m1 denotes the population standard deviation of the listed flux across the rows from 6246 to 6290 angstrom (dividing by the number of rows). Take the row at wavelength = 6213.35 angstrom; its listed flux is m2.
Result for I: -43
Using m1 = 3.1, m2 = 45.68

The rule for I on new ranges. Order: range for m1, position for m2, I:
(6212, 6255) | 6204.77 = -48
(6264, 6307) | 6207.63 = -45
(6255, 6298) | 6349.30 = -57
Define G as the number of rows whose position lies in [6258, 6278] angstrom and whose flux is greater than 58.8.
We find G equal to 3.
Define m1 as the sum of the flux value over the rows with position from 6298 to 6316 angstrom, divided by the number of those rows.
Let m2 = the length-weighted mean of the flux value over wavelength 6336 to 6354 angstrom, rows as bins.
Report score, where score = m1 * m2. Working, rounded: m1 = 64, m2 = 62.0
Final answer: 3978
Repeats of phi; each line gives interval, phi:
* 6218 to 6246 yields 1427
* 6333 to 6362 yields 1811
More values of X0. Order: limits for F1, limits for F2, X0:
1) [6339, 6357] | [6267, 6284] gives 122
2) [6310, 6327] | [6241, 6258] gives 118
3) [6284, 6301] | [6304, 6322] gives 125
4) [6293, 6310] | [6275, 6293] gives 126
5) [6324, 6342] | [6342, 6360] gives 121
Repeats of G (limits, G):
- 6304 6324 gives 7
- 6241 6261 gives 0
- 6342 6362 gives 7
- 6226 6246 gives 0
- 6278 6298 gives 7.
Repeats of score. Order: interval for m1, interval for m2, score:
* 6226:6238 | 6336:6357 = 3088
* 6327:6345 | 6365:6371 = 3802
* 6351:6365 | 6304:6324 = 4007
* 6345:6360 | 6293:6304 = 4183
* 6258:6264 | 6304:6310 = 3301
